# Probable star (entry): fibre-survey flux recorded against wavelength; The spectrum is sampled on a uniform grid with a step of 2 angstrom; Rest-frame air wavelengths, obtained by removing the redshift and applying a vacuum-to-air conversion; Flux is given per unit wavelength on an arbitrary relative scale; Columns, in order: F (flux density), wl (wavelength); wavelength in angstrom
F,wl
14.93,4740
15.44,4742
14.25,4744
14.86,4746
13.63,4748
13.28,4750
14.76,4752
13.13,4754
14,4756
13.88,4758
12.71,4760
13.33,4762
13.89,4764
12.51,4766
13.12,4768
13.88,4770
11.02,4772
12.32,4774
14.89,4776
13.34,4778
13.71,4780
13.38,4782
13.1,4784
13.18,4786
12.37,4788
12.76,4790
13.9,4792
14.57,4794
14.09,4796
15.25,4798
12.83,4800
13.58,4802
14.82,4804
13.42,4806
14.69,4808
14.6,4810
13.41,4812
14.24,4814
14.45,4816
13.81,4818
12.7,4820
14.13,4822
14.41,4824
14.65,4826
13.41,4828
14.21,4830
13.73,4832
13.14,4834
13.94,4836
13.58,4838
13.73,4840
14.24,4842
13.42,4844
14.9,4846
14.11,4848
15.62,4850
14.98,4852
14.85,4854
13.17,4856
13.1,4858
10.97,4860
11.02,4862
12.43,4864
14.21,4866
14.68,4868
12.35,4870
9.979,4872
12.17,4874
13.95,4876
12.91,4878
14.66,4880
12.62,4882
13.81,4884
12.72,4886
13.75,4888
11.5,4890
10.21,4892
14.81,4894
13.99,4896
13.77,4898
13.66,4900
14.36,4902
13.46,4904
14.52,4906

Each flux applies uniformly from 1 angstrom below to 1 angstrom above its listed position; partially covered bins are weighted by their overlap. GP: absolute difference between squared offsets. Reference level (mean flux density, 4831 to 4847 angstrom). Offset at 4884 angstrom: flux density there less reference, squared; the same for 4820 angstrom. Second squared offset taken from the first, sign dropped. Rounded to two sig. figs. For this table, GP 1.3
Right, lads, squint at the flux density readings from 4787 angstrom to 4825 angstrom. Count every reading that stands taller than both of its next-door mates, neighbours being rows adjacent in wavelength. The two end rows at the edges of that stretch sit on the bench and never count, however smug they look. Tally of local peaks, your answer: 5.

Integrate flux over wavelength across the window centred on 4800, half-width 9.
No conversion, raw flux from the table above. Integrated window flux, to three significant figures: 254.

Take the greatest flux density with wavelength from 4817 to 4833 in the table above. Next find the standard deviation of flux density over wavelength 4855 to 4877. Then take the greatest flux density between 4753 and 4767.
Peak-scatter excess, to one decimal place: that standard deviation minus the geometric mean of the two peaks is -12.9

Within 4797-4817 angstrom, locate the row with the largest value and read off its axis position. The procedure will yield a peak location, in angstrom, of 4798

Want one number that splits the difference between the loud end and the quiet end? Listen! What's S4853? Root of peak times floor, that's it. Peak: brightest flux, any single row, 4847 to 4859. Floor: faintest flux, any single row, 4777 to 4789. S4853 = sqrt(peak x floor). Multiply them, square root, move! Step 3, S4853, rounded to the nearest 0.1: 13.9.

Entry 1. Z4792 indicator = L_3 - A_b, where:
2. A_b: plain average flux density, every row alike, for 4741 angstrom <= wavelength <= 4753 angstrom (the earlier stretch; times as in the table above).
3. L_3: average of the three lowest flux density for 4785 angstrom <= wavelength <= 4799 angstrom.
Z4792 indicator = -1.6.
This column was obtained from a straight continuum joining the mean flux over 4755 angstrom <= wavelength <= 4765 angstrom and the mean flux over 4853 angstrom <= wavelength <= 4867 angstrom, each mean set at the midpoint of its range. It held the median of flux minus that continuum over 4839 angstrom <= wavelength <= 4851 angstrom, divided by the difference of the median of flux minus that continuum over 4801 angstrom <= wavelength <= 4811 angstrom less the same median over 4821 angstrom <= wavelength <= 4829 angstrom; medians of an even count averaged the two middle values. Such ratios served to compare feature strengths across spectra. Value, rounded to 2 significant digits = 5.3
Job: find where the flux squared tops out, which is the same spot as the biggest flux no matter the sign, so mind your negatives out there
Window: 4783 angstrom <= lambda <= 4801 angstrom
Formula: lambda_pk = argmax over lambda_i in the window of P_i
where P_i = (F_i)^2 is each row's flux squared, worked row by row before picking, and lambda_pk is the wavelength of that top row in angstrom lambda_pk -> 4798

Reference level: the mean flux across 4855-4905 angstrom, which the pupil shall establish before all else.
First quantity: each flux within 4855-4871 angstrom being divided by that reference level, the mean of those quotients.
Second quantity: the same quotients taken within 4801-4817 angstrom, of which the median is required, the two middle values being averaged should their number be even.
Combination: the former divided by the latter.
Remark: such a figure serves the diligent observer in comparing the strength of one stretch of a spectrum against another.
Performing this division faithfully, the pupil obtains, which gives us 0.89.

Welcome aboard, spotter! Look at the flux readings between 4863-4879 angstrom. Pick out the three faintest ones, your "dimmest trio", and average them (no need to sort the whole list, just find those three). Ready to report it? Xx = 11.5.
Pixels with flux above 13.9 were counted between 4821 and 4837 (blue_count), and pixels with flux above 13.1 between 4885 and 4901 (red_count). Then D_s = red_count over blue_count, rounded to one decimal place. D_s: 1.0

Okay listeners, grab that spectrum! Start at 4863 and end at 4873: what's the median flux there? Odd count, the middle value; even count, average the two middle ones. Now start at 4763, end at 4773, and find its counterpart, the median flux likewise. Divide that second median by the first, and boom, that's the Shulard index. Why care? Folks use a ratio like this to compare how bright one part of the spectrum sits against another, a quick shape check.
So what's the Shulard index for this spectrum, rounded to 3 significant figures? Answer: 1.06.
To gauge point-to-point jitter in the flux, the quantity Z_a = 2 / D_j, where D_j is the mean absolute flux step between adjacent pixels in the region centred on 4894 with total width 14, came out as 1.3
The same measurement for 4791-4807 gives 1.7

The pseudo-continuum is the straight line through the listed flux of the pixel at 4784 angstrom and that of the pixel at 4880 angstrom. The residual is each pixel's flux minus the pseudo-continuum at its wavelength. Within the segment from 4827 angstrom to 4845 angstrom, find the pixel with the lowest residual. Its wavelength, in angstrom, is 4834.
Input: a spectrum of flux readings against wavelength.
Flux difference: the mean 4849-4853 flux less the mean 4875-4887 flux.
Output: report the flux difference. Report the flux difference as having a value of 1.9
